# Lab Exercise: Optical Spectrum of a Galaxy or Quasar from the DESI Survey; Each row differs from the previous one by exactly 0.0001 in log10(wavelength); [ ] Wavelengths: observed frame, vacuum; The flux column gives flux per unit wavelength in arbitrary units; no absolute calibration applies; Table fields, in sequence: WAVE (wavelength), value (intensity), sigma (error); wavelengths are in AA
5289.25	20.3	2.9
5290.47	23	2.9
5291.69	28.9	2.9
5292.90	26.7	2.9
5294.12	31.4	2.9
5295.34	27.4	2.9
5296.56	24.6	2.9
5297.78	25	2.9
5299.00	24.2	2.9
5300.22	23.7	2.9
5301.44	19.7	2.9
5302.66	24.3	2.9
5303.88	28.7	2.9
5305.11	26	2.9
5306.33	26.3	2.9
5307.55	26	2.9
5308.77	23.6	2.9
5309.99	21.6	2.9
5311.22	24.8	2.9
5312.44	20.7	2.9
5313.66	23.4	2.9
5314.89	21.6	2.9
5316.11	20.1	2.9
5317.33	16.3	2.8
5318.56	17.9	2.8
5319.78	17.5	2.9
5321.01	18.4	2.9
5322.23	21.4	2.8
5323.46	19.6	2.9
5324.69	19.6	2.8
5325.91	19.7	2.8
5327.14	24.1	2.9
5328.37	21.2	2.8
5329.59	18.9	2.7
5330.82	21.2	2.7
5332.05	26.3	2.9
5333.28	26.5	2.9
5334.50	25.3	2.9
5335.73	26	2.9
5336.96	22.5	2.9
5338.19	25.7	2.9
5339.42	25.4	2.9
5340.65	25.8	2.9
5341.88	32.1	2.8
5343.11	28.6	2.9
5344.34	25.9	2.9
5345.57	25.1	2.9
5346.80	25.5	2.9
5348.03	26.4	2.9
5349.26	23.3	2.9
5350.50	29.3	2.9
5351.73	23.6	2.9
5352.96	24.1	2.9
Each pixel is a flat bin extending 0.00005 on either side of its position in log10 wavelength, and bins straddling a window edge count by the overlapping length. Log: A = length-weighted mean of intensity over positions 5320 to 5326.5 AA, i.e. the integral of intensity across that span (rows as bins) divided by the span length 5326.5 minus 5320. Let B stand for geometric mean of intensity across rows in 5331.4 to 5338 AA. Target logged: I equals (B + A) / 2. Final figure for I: 22.4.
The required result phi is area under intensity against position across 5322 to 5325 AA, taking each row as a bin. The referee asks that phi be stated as 60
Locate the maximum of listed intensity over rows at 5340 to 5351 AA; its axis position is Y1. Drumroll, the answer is 5341.88 AA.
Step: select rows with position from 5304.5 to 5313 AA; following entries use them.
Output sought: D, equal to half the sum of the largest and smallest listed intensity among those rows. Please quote 23.5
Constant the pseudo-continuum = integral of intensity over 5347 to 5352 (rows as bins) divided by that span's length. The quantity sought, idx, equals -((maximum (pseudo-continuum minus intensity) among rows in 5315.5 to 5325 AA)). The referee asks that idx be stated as -9.5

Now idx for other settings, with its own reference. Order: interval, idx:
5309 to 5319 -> -9.5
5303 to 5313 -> -5.1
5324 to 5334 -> -6.9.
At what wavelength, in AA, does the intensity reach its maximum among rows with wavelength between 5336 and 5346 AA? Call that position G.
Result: 5341.88 AA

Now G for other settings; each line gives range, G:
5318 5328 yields 5327.14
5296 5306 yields 5303.88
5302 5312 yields 5303.88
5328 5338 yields 5333.28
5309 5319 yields 5311.22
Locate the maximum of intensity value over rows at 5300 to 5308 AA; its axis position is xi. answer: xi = 5303.88 AA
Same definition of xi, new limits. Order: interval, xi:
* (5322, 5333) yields 5332.05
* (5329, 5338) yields 5333.28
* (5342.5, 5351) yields 5350.50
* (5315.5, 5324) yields 5322.23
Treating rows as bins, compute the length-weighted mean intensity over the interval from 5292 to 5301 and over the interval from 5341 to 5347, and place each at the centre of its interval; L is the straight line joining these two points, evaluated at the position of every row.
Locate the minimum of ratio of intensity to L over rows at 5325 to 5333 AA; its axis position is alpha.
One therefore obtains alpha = 5329.59 AA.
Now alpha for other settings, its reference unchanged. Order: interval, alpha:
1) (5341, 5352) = 5349.26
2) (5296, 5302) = 5301.44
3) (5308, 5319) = 5317.33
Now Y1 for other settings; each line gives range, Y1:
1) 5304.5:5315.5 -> 5306.33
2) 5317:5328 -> 5327.14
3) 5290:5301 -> 5294.12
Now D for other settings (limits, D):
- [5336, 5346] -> 27.3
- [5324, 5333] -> 22.6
